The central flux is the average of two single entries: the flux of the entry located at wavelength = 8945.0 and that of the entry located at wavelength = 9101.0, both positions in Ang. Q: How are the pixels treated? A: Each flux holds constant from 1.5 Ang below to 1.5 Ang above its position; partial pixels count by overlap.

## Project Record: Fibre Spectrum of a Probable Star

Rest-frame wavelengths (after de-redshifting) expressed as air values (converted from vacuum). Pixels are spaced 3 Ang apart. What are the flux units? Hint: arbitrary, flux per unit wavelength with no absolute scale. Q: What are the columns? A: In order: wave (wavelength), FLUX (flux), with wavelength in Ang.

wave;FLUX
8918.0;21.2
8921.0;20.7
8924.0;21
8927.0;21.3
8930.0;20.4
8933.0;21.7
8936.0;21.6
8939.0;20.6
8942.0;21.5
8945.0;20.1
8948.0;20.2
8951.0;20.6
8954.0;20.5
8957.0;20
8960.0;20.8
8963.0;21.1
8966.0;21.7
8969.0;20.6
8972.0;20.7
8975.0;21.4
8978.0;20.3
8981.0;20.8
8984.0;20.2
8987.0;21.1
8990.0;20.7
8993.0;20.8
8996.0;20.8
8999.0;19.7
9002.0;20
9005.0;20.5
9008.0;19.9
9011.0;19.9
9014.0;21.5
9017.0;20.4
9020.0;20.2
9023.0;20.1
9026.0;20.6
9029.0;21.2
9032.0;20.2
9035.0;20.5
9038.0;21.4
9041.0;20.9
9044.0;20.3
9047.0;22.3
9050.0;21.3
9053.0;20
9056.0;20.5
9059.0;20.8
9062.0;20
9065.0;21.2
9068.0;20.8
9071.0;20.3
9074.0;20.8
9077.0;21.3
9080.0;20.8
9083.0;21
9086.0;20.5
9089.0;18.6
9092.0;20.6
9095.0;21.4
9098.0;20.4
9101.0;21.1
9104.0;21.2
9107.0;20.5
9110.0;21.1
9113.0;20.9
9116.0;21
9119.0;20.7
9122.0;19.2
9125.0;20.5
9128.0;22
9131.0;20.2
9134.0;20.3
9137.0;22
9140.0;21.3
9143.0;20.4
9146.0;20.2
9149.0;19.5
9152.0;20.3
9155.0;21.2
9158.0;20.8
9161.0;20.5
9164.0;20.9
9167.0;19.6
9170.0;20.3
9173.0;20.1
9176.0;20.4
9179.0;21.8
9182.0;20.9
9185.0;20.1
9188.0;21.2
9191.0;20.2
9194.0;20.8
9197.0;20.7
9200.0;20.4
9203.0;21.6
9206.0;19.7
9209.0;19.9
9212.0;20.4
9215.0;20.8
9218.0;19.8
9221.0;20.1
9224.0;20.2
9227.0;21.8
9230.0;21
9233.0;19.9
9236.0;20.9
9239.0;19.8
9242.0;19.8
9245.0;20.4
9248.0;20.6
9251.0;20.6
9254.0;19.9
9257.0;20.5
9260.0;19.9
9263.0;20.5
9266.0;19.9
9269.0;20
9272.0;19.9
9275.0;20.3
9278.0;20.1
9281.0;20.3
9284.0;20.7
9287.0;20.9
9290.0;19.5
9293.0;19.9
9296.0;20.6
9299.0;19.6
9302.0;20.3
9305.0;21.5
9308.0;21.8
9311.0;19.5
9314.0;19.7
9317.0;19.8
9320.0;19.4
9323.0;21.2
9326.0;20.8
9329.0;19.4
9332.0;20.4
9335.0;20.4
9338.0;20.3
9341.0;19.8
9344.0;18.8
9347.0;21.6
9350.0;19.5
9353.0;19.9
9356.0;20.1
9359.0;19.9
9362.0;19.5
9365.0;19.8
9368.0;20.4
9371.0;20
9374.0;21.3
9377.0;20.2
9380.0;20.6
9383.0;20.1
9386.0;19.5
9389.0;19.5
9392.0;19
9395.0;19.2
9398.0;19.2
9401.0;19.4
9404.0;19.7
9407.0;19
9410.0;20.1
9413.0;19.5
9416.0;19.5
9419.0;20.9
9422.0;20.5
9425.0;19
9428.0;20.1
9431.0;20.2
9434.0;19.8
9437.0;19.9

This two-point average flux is 20.6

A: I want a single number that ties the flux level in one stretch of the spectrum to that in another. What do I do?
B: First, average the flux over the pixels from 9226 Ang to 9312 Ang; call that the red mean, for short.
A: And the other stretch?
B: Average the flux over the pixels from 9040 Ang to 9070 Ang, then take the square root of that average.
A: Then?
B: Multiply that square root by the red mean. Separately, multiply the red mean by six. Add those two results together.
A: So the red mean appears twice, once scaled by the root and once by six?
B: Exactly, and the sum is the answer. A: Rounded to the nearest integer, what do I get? 215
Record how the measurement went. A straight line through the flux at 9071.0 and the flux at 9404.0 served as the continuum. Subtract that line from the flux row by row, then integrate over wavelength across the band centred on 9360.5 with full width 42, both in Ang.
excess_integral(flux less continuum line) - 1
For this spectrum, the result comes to 13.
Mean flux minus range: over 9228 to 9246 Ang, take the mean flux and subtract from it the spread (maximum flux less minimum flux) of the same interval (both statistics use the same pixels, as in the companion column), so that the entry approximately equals 19.1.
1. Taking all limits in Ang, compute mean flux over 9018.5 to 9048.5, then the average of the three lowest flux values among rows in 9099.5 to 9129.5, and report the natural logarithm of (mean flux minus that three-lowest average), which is -0.35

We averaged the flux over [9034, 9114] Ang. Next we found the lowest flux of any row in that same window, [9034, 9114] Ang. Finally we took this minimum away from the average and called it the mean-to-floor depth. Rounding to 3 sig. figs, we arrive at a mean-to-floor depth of 2.16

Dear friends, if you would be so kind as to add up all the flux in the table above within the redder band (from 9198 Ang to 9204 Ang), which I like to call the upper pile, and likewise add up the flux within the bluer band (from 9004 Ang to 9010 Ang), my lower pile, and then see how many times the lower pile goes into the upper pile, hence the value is 1.04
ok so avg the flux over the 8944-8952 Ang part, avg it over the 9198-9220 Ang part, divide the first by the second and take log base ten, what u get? -0.002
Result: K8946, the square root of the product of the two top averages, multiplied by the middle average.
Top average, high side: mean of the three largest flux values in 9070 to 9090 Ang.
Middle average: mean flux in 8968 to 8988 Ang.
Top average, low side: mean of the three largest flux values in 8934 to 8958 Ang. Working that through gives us 438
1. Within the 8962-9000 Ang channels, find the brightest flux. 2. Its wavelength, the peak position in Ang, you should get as 8966.0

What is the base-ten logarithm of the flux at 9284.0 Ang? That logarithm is 1.32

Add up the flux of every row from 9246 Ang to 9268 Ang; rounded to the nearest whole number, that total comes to 142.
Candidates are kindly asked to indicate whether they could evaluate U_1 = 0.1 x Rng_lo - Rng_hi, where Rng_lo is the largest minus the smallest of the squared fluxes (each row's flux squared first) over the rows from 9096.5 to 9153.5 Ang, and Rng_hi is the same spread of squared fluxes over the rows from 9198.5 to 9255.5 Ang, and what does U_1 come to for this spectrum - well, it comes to -76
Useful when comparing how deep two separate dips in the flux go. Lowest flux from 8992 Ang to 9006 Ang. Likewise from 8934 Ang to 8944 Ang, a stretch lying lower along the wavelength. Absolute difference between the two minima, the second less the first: 0.90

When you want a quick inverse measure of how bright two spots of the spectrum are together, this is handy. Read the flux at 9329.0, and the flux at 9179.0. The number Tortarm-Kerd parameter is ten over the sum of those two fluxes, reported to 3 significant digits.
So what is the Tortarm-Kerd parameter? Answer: 0.243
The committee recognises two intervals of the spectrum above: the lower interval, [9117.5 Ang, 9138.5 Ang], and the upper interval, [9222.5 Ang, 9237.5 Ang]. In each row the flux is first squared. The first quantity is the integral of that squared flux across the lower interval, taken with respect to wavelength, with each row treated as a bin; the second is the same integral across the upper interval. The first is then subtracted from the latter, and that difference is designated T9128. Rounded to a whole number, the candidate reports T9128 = -2545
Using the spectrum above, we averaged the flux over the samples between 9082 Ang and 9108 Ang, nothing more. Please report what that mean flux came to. 20.6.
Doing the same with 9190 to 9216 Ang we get 20.5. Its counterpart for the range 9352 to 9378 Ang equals 20.1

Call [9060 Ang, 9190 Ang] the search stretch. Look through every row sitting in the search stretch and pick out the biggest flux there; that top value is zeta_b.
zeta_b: 22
